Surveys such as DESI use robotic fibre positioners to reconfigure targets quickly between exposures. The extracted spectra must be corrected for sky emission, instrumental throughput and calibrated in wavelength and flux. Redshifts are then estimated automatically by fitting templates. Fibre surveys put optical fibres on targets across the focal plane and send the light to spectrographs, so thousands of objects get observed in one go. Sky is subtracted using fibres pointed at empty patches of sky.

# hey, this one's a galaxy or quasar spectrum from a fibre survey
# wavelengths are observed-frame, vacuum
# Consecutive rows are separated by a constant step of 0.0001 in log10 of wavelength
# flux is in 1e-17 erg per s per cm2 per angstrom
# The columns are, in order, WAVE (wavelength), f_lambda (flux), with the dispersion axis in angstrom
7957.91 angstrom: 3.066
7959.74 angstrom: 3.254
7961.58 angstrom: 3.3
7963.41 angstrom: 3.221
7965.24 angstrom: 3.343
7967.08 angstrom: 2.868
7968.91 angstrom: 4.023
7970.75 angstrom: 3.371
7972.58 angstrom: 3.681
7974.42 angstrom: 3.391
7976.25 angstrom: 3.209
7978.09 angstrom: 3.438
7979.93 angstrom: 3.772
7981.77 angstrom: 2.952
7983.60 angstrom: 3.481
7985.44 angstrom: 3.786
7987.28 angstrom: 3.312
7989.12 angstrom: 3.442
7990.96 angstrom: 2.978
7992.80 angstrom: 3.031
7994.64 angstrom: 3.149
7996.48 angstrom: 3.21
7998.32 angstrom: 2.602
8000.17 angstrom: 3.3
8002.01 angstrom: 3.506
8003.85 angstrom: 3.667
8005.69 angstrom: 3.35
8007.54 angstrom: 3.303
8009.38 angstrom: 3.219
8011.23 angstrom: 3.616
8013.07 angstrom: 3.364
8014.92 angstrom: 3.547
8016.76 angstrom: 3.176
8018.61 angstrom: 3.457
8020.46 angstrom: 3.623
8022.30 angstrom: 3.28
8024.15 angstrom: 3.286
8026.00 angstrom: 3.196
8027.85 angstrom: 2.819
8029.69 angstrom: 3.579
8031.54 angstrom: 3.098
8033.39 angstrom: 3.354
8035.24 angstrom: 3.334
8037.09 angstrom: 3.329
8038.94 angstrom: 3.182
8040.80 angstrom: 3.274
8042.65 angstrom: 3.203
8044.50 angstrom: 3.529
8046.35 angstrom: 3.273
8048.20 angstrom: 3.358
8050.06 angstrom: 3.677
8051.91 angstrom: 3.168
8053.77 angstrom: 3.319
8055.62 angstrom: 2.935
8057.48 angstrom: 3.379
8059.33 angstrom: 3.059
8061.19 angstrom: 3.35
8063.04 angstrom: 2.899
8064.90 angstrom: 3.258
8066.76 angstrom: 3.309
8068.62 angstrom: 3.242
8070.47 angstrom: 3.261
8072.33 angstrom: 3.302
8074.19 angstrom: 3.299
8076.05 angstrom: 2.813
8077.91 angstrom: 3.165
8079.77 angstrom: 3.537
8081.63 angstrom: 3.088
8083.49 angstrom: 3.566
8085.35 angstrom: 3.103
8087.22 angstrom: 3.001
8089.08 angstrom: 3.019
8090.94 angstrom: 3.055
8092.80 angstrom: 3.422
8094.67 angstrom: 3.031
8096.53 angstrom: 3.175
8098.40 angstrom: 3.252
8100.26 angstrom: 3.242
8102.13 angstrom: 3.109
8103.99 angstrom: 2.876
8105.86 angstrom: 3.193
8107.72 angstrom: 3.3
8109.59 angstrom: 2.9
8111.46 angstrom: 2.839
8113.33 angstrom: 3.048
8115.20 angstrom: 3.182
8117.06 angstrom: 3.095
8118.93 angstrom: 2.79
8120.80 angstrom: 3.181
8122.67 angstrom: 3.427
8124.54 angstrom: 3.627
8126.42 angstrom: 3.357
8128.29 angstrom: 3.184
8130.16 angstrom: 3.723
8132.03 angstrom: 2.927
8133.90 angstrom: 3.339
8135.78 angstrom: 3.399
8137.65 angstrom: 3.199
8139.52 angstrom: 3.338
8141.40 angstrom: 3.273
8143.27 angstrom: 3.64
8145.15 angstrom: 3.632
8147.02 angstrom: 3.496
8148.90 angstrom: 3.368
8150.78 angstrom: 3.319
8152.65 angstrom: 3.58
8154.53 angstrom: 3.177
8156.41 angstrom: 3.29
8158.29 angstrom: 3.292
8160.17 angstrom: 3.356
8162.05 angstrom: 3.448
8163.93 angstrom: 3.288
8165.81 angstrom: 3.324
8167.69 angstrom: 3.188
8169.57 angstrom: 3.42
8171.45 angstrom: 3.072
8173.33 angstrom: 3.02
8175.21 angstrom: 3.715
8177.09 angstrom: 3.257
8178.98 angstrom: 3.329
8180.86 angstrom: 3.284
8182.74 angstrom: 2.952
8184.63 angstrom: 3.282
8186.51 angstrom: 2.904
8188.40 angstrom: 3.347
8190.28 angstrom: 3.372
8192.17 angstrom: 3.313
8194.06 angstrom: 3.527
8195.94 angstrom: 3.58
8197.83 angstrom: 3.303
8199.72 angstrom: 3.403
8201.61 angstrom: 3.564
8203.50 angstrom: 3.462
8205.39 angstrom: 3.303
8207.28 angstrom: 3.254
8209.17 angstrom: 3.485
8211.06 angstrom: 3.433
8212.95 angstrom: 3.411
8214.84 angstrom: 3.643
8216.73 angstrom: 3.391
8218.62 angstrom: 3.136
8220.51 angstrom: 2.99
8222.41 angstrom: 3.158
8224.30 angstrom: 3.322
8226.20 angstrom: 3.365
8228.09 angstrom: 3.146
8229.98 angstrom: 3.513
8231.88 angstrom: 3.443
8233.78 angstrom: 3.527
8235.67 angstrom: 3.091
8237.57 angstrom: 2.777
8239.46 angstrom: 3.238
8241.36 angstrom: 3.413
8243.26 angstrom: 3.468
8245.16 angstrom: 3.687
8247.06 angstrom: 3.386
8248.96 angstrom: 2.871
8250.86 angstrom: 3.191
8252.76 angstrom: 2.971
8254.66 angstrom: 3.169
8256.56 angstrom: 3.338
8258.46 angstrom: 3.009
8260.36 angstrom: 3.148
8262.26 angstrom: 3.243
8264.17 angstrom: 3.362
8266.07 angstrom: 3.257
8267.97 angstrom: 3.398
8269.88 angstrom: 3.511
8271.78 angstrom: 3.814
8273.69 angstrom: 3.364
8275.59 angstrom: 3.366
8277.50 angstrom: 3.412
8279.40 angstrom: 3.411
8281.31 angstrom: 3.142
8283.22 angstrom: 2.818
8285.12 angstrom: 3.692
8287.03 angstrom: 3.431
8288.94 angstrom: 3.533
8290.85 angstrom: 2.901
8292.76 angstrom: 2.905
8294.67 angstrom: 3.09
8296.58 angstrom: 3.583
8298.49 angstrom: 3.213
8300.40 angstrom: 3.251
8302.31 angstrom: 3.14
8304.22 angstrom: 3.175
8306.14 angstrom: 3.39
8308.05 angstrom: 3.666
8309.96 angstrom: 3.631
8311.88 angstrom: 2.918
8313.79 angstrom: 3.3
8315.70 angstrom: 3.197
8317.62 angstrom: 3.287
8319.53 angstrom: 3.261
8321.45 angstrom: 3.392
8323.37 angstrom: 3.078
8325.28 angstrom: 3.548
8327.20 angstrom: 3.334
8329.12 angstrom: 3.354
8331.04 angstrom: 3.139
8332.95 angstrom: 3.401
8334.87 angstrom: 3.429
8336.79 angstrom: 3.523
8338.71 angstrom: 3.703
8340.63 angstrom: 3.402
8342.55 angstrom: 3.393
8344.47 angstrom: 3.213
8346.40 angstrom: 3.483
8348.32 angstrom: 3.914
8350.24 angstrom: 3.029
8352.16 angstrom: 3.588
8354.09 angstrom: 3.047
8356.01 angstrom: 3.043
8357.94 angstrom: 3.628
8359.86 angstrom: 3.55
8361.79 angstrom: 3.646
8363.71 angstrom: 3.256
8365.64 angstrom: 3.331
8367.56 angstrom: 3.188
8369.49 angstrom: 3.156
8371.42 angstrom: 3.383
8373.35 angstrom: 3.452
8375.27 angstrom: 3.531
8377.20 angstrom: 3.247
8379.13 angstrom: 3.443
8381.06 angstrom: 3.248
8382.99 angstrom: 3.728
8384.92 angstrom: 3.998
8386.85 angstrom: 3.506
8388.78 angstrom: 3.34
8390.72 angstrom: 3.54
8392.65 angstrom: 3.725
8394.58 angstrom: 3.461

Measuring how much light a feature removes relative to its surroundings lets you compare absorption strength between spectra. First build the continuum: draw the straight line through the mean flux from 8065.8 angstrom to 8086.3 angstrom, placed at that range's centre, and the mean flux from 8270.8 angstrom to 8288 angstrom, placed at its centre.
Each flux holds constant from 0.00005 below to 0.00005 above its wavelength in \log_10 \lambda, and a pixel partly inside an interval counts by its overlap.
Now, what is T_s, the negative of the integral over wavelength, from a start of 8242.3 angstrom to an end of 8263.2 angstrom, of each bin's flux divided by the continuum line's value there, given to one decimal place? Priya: -20.0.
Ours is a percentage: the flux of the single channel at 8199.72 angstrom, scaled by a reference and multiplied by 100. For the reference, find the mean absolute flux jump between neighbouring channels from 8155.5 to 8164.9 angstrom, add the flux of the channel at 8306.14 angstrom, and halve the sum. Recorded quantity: 196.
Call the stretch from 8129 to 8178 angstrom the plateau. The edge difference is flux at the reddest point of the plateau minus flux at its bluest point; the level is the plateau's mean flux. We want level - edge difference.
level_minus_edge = 3.82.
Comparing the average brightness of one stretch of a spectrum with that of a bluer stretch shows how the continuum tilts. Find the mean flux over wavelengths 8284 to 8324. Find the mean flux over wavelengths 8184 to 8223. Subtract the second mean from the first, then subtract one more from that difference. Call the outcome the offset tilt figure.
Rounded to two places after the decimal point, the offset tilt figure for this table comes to -1.06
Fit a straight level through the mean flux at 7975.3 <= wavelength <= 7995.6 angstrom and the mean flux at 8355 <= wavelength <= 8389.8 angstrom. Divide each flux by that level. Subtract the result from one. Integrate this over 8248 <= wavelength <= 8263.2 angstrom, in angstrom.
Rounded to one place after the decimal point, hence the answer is 1.2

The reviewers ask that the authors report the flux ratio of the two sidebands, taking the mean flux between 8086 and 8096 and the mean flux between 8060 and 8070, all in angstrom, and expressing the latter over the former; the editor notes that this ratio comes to 1.03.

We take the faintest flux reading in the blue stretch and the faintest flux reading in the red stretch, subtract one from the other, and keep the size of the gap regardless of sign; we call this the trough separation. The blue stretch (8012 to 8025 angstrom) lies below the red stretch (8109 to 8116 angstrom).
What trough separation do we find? 0.34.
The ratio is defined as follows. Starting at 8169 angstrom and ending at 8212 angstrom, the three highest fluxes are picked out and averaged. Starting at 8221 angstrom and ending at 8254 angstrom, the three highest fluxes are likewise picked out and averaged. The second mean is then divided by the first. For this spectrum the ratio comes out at 0.99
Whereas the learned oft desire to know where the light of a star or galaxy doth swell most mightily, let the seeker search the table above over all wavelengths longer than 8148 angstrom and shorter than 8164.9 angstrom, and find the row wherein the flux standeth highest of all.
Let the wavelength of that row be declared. 8152.65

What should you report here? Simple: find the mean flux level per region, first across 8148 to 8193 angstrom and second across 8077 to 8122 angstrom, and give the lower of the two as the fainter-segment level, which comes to 3.13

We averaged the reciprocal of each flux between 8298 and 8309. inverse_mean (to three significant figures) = 0.303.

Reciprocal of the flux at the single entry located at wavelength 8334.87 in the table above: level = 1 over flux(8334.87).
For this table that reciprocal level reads 0.292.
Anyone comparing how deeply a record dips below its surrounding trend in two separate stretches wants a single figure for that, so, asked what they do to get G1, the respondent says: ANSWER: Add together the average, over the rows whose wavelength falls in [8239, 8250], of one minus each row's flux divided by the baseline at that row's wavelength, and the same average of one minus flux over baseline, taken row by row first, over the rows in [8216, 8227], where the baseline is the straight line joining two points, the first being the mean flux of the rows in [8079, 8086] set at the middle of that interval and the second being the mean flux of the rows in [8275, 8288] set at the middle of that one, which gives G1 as 0.02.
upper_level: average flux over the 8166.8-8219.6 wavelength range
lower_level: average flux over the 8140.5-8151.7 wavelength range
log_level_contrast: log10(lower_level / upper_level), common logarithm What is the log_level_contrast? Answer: 0.015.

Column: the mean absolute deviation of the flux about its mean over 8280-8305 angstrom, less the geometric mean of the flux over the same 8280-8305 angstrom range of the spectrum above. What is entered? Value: -3.00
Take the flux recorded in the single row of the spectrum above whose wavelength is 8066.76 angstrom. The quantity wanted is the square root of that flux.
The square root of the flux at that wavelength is 1.82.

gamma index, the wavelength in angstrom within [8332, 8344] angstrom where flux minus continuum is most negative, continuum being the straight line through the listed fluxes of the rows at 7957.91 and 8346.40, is 8342.55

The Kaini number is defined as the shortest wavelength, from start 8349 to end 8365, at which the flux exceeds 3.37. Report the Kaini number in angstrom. 8352.16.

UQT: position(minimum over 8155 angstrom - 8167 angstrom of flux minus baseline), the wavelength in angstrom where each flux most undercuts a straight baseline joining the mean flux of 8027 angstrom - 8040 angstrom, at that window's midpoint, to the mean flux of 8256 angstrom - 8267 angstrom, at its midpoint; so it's 8163.93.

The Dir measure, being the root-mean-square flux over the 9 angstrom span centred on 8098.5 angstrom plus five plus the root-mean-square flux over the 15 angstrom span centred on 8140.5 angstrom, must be 11.6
